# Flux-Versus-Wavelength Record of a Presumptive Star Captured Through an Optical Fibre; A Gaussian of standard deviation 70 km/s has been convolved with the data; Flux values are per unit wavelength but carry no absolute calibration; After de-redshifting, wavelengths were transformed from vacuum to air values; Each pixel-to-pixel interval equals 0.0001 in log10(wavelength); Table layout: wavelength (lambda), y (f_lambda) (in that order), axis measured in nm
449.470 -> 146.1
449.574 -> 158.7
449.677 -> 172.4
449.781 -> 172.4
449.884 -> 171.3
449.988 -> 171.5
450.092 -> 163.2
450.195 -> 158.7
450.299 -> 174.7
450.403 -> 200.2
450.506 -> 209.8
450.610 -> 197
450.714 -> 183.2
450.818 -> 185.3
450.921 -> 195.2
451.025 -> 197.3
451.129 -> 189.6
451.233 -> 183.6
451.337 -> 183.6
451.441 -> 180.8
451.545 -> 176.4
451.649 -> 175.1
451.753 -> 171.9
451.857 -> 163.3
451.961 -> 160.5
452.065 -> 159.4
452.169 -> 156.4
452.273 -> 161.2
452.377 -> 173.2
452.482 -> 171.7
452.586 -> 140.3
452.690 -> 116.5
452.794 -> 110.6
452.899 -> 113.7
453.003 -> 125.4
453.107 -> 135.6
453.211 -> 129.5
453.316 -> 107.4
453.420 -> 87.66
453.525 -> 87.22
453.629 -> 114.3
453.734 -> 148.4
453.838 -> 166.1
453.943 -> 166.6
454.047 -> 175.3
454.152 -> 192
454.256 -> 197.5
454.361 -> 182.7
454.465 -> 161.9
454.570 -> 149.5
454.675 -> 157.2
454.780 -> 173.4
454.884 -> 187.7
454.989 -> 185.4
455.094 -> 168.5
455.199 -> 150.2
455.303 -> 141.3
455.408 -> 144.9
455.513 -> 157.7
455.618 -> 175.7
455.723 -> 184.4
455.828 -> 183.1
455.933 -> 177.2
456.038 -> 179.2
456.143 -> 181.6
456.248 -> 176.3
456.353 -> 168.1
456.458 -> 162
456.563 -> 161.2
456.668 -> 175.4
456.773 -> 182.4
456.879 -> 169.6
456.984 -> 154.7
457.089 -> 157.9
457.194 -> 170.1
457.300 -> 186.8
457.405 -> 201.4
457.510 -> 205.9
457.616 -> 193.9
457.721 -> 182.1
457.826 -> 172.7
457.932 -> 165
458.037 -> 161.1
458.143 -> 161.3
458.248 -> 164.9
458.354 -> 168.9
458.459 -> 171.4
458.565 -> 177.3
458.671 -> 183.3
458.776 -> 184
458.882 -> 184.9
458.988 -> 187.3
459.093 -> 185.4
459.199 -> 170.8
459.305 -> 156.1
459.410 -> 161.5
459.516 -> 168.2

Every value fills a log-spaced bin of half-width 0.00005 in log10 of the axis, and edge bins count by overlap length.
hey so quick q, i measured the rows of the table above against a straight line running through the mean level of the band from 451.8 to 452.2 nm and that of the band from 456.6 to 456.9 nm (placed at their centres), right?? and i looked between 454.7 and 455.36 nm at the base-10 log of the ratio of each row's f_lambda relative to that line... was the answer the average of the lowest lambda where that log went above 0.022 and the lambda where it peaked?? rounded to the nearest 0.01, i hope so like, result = 454.88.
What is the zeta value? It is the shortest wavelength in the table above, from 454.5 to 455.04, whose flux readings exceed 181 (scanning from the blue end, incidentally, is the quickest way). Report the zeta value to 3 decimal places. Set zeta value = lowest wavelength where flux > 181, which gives 454.884 nm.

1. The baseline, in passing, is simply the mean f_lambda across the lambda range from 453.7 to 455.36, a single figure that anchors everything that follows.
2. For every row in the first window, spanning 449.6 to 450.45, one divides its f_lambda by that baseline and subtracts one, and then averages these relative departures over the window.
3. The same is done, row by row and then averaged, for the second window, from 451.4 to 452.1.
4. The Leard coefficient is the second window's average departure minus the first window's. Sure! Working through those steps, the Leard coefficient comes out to -0.02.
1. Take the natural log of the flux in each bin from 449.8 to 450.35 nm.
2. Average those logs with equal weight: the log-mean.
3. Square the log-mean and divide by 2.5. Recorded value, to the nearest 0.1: 10.5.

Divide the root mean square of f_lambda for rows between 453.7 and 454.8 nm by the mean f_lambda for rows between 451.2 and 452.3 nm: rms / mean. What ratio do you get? 1.00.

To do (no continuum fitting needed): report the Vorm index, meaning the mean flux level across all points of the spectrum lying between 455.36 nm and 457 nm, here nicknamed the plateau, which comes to 171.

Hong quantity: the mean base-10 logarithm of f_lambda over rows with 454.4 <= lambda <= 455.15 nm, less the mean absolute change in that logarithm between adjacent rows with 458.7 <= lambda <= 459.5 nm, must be 2.21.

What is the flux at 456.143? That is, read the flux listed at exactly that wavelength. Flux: 181.6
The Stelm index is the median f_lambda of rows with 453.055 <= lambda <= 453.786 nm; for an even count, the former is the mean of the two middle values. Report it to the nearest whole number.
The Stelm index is 114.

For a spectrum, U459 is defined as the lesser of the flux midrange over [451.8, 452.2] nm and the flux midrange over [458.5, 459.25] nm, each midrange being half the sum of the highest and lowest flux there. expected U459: 160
